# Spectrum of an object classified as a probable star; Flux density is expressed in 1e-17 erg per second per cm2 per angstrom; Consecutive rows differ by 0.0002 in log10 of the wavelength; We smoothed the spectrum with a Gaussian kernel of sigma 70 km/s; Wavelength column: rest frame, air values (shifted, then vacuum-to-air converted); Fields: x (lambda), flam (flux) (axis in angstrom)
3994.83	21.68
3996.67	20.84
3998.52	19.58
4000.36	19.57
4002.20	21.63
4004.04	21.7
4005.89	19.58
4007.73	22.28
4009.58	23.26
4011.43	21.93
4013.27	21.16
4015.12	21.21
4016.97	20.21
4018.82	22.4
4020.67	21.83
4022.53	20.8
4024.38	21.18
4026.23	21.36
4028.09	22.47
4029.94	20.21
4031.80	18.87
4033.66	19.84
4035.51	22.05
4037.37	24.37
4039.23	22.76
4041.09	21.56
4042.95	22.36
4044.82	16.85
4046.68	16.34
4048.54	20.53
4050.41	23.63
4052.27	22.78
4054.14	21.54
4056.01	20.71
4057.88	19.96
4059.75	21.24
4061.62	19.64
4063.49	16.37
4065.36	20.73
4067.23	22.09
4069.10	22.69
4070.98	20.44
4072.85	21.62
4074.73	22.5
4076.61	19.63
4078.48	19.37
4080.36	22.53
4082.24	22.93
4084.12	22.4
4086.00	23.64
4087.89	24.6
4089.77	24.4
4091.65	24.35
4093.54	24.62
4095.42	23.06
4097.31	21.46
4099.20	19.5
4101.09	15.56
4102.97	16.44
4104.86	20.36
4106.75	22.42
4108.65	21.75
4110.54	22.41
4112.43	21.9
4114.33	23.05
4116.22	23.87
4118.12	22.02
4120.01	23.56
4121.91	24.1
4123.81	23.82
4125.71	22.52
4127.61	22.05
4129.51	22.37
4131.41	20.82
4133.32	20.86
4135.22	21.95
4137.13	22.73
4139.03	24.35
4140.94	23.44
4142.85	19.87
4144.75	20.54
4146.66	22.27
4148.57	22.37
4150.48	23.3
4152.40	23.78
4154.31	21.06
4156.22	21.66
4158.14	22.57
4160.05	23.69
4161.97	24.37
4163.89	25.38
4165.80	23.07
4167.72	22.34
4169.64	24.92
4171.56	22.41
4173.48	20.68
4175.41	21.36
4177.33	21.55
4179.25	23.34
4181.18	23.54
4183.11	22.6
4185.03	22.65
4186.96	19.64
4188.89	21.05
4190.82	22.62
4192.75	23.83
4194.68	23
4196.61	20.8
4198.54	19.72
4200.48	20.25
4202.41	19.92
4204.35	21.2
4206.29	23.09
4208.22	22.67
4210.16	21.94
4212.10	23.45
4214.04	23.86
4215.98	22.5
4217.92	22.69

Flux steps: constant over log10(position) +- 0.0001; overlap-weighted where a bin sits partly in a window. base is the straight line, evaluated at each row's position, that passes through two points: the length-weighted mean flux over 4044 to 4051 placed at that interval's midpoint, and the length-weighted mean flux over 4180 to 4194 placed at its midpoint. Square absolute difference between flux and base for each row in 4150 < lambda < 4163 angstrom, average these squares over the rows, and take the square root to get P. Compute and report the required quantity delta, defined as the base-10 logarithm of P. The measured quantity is 0.23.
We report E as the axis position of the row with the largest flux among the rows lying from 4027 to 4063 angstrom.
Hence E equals 4037.37 angstrom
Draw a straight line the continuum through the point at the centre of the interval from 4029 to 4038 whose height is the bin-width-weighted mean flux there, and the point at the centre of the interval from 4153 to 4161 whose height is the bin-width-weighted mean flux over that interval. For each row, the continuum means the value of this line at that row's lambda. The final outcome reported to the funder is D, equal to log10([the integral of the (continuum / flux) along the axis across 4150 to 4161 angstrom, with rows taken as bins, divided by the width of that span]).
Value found -0.006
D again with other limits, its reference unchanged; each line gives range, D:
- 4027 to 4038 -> -0.002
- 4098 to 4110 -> 0.056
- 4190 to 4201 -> 0.022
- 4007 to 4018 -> -0.018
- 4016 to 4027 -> -0.009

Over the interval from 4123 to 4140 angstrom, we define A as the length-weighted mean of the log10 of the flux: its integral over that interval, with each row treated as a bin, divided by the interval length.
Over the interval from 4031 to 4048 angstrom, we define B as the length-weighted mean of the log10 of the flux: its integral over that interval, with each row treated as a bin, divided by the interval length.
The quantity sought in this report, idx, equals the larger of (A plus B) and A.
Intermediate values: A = 1.349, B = 1.31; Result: 2.66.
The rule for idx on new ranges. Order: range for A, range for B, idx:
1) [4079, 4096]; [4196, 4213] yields 2.70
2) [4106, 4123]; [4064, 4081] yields 2.68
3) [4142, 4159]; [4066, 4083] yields 2.67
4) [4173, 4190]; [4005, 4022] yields 2.67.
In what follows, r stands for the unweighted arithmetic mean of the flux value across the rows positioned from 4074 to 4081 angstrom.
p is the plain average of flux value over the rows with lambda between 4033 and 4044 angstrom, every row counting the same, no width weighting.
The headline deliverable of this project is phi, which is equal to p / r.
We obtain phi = 1.05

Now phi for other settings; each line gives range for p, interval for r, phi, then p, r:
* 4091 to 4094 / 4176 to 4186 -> 1.08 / 24.5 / 22.7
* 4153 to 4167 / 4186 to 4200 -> 1.07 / 23.1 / 21.5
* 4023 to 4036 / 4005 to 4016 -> 0.97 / 20.9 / 21.6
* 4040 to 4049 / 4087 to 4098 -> 0.82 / 19.5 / 23.7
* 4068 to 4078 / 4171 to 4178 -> 0.99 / 21.4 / 21.5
